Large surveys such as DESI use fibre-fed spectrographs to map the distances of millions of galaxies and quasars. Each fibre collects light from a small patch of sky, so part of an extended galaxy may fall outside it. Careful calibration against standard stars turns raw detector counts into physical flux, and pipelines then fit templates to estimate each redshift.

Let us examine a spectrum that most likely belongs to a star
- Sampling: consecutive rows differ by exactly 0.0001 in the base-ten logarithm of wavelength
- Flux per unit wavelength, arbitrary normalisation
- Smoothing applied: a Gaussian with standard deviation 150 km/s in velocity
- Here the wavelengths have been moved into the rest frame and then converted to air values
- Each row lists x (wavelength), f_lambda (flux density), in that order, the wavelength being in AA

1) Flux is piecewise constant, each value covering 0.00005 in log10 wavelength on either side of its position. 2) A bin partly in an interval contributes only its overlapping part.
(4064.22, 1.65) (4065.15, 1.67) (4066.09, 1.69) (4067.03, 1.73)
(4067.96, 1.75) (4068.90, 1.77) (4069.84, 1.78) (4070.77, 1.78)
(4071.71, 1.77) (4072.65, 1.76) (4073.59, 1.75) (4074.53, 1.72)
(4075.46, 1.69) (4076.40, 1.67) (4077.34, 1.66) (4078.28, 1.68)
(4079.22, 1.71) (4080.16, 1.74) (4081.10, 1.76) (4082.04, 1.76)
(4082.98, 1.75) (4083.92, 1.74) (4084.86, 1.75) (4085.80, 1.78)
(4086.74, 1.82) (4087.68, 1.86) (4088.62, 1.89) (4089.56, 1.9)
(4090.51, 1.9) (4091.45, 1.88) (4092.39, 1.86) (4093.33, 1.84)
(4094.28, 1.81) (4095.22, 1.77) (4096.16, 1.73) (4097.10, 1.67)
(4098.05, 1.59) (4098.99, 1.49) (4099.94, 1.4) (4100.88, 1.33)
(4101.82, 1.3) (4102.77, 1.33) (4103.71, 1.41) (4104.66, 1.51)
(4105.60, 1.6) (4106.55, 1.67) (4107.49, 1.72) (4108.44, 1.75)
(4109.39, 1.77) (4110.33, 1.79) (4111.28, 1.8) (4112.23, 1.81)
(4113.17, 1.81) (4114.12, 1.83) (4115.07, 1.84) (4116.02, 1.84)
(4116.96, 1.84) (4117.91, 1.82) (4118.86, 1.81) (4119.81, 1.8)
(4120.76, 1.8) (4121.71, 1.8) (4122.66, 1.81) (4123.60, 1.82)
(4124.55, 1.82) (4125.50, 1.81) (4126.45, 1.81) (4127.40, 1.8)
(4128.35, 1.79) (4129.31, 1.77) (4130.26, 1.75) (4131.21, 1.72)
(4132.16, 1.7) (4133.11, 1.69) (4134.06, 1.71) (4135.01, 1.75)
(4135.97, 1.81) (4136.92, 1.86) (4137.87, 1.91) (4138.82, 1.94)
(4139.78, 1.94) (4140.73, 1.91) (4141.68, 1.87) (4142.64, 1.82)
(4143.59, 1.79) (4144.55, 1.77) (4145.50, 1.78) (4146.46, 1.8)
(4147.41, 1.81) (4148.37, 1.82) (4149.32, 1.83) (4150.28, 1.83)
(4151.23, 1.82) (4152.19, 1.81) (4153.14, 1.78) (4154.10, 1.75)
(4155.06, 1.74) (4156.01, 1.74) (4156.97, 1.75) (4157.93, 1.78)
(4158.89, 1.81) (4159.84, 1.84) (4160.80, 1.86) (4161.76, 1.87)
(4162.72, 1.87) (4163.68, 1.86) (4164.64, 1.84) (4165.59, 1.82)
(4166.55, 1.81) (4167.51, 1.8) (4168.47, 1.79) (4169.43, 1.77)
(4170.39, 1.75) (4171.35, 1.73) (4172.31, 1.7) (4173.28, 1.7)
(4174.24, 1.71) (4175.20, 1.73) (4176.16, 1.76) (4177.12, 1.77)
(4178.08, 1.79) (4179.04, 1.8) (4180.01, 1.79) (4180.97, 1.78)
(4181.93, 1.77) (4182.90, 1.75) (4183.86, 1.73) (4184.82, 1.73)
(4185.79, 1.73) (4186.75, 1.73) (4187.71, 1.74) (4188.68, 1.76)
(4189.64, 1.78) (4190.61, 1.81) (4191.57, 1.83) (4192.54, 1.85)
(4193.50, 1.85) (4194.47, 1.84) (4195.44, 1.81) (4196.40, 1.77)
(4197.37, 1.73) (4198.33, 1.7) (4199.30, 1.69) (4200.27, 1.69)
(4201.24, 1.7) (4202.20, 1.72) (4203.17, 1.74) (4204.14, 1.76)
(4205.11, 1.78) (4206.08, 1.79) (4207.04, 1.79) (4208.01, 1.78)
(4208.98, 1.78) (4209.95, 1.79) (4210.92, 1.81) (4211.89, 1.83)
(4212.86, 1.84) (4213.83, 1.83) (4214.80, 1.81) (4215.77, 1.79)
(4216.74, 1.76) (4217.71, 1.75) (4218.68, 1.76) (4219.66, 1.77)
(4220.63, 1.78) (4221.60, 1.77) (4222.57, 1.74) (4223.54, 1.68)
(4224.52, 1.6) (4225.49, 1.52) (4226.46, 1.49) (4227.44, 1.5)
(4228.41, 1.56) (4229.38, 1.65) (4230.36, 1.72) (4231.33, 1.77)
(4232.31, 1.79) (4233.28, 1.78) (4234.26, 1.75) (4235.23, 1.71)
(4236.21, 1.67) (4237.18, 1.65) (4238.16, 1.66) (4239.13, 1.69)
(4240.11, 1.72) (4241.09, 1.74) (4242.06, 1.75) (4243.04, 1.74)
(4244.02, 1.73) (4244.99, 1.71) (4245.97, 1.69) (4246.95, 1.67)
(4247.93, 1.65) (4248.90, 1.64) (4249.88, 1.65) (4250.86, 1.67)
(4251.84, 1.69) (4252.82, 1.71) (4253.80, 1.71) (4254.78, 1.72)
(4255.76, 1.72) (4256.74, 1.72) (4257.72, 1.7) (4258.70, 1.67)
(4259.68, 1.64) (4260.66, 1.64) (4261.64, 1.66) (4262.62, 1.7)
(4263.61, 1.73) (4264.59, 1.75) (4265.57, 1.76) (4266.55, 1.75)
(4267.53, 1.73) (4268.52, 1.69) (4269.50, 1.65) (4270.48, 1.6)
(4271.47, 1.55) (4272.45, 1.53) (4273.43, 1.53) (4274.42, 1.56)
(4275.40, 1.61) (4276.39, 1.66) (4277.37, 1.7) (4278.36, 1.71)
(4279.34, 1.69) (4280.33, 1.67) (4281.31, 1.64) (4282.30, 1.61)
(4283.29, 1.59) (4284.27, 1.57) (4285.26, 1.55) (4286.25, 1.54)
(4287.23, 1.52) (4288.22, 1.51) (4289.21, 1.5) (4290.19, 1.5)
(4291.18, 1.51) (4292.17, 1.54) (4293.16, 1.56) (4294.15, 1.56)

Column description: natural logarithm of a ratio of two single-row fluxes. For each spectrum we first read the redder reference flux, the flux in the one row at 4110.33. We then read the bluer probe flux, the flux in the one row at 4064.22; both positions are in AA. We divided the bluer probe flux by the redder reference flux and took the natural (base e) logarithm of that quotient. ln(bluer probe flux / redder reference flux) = -0.08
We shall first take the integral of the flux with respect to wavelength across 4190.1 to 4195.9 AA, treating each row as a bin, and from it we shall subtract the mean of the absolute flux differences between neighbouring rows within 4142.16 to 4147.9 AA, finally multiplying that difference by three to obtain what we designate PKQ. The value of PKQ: 31.8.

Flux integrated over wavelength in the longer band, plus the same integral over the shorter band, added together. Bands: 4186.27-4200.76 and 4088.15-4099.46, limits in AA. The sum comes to 46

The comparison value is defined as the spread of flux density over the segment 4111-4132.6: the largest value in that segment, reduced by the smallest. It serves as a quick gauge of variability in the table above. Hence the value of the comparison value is 0.14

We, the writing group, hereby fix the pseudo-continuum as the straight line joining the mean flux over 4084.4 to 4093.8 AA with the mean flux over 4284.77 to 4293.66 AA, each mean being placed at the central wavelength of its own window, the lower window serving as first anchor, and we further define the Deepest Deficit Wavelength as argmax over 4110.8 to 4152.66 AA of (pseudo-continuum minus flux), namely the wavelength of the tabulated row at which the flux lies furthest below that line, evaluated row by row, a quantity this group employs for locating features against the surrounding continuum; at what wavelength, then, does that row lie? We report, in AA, 4133.11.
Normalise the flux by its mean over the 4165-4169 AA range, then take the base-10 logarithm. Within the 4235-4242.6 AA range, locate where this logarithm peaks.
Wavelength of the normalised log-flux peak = 4242.06 AA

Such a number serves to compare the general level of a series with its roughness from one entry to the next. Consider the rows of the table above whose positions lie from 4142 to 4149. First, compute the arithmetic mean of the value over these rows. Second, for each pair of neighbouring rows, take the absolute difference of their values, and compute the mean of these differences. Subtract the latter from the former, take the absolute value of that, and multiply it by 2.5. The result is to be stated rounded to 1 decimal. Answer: 4.5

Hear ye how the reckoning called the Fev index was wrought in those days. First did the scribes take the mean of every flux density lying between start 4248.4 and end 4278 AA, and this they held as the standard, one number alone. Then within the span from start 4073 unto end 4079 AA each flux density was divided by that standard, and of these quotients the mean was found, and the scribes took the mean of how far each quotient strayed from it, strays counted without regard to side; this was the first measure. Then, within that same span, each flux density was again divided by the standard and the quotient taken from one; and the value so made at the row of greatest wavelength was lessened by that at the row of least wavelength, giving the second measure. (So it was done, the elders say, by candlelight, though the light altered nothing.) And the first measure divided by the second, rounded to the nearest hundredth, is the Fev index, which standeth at 0.38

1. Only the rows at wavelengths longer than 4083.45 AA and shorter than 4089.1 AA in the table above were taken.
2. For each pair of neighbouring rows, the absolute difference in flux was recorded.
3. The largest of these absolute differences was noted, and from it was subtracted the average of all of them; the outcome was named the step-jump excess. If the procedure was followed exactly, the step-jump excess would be 0.010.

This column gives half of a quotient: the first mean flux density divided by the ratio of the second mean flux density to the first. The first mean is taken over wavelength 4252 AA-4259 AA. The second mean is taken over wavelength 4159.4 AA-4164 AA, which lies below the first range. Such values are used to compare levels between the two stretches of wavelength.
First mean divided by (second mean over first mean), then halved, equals 0.78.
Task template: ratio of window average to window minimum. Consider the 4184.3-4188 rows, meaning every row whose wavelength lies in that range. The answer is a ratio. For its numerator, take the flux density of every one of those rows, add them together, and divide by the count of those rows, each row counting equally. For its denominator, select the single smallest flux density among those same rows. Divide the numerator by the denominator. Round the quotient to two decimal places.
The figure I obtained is 1.00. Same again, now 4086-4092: 1.03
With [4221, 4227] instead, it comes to 1.10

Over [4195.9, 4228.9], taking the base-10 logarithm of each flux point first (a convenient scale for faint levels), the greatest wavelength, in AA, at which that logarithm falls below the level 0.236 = 4228.41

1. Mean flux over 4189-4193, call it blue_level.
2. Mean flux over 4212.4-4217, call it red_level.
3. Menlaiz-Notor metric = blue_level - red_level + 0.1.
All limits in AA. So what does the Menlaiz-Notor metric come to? 0.11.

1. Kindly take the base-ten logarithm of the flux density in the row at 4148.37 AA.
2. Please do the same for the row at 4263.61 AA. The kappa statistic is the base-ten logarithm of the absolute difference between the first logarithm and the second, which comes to -1.66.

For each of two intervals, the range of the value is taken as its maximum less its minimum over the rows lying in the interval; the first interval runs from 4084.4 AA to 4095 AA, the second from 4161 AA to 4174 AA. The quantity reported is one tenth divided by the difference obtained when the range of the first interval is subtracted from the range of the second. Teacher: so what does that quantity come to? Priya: 5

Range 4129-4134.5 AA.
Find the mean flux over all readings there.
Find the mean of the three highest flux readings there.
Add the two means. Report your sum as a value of 3.47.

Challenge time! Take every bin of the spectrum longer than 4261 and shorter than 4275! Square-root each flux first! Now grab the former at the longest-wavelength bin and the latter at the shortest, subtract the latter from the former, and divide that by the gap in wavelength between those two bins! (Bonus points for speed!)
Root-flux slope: -0.0031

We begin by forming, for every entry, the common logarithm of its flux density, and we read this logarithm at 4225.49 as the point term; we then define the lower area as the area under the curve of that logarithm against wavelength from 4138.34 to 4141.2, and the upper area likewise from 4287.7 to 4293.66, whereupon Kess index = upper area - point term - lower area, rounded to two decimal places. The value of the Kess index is 0.08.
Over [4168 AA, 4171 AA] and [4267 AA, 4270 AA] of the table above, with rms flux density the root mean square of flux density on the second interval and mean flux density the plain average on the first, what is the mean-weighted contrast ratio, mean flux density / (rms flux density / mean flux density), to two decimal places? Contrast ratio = 1.85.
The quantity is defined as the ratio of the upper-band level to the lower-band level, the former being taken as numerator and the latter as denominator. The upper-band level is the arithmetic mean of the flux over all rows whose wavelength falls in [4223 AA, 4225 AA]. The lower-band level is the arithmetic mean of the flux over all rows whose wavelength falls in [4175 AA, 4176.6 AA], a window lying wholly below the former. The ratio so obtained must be 0.94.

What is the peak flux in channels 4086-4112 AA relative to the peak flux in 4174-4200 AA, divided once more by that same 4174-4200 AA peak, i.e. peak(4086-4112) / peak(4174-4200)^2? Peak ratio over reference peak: 0.56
